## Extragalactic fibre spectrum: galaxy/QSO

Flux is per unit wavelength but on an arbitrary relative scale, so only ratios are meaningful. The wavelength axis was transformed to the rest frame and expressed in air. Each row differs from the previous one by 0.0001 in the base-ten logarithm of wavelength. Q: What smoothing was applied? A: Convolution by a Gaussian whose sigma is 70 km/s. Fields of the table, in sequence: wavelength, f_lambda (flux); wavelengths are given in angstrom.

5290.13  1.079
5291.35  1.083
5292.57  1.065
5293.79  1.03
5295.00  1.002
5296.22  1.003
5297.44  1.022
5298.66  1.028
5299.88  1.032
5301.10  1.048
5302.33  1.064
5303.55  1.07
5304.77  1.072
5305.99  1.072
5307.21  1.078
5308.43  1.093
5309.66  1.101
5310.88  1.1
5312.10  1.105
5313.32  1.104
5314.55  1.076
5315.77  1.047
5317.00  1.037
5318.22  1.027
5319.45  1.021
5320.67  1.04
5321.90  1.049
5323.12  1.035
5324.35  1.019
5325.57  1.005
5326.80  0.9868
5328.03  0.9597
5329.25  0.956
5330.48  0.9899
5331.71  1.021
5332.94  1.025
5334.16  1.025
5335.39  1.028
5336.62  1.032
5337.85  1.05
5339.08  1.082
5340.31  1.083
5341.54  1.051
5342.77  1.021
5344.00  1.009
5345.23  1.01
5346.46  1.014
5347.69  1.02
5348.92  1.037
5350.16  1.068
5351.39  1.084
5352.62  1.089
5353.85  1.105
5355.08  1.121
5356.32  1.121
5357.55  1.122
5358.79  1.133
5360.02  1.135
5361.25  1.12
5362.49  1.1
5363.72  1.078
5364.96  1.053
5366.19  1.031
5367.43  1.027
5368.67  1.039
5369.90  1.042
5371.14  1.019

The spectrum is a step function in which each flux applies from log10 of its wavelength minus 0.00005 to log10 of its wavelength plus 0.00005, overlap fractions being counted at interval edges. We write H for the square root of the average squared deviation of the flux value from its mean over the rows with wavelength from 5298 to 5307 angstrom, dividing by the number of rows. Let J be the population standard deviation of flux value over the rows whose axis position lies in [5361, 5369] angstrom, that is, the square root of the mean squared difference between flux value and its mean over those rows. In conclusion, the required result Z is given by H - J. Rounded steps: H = 0.0177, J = 0.033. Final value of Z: -0.016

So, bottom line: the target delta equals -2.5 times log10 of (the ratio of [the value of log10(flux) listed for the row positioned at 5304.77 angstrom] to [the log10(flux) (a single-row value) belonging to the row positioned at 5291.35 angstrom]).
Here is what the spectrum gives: 0.15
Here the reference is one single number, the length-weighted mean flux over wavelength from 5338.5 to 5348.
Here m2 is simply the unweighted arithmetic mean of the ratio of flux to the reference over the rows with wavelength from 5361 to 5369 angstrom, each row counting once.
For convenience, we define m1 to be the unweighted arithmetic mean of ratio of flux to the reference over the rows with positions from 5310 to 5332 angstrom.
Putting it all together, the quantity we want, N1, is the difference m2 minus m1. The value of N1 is 0.03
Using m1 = 1.00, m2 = 1.03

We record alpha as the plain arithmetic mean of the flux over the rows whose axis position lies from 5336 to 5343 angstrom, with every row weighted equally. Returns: 1.053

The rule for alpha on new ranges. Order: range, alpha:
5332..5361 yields 1.064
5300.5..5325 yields 1.063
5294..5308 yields 1.045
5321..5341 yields 1.022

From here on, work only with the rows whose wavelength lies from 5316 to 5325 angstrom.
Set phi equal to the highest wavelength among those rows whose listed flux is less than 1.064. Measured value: 5324.35 angstrom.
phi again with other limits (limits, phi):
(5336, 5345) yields 5344.00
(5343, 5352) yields 5348.92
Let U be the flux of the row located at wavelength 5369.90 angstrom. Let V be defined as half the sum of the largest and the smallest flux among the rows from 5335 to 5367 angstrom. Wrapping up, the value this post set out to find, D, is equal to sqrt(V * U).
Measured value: 1.06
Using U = 1.042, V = 1.07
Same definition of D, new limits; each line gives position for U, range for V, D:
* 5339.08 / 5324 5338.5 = 1.04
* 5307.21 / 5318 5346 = 1.05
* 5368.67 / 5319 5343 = 1.03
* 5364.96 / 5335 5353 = 1.05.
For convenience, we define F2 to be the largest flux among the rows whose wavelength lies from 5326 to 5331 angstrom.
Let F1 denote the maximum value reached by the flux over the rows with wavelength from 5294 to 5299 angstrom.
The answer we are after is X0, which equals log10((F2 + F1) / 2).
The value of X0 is 0.004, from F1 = 1.028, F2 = 0.9899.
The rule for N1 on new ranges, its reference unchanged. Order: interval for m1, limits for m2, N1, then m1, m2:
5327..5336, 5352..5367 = 0.10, 0.97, 1.06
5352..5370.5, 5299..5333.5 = -0.04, 1.05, 1.01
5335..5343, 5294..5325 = 0.00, 1.01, 1.02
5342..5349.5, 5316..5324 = 0.02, 0.98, 1.00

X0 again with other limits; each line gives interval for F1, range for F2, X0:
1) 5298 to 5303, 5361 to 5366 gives 0.038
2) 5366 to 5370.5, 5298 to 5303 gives 0.022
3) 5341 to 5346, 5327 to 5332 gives 0.015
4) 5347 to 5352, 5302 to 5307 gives 0.033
